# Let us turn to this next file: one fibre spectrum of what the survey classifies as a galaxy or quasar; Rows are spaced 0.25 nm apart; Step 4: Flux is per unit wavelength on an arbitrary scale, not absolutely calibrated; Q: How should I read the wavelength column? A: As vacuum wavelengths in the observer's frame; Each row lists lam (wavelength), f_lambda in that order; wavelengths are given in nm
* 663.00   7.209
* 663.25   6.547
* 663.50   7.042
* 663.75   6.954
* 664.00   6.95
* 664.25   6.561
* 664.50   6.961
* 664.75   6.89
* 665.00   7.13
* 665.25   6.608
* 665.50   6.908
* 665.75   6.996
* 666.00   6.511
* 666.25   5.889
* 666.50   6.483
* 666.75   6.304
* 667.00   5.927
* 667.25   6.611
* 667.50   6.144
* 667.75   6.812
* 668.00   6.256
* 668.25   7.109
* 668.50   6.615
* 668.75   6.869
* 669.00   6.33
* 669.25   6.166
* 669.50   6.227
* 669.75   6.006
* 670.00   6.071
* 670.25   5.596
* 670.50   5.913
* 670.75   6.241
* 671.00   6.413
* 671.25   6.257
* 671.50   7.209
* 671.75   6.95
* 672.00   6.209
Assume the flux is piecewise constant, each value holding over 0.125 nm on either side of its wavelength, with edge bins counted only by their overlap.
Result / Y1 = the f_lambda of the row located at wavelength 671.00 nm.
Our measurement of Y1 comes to 6.413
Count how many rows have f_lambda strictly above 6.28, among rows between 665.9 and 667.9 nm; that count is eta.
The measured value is 5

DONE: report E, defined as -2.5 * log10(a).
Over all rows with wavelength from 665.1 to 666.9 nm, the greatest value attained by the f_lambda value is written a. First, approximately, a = 6.996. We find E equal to -2.11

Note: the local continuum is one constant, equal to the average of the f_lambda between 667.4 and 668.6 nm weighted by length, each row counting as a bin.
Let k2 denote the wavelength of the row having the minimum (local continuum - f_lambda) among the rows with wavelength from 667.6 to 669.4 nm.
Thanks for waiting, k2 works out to 668.25 nm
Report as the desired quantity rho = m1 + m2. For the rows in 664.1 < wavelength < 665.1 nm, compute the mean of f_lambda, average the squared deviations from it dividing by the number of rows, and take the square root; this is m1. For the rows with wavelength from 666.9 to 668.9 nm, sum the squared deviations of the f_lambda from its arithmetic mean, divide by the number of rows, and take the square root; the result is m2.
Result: 0.58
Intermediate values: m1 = 0.21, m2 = 0.38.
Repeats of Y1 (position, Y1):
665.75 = 6.996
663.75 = 6.954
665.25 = 6.608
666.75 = 6.304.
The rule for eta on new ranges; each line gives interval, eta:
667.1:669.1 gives 6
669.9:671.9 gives 3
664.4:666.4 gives 7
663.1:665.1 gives 8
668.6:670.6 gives 2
